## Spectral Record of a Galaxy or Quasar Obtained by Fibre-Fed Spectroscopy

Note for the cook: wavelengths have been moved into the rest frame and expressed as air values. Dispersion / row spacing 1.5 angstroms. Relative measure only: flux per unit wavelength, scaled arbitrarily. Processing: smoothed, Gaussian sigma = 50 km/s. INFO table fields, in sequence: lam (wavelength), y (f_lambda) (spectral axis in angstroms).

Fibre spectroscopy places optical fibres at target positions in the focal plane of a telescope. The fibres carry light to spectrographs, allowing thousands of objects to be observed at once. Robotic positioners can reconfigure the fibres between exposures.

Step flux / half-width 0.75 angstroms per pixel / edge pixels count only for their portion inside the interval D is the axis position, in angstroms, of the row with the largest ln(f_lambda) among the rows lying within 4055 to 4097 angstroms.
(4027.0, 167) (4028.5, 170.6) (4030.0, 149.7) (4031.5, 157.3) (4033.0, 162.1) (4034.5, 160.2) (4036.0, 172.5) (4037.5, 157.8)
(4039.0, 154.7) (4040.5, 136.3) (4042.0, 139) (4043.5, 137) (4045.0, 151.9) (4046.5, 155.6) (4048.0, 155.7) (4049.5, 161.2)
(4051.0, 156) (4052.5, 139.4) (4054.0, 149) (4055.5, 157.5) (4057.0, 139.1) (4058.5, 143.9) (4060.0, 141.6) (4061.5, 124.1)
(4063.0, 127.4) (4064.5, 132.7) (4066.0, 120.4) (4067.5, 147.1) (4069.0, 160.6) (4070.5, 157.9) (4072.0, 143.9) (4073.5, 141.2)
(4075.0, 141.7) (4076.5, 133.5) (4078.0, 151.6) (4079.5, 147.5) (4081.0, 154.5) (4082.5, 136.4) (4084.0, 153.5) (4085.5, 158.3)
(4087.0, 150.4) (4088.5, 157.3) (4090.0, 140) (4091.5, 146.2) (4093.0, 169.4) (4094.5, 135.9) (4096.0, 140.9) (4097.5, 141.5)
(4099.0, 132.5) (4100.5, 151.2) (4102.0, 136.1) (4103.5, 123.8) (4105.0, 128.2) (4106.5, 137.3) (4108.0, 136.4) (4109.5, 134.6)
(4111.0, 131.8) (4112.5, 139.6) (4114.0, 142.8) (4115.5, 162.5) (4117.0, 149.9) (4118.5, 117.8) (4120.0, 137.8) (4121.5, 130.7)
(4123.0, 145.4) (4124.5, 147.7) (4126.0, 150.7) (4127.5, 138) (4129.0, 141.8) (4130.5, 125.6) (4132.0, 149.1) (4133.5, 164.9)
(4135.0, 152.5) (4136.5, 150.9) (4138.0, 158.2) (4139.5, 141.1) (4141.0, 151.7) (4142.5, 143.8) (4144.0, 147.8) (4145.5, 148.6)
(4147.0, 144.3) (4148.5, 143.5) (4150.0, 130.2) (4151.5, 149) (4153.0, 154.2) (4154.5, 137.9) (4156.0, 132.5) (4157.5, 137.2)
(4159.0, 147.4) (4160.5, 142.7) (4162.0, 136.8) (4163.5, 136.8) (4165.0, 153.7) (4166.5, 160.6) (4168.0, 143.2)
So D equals 4093.0 angstroms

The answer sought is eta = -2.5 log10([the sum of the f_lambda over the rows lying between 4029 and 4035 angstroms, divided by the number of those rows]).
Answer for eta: -5.49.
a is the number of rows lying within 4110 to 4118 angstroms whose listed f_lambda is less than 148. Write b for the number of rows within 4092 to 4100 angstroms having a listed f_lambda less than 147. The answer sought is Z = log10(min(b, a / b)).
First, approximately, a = 3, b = 4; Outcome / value -0.12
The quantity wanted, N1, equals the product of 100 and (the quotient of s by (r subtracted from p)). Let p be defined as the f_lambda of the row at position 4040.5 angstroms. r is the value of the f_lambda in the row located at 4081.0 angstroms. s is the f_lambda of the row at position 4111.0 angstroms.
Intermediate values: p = 136.3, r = 154.5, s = 131.8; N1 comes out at -724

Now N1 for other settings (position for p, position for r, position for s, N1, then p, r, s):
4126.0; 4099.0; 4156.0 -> 728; 150.7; 132.5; 132.5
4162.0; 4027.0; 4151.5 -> -493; 136.8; 167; 149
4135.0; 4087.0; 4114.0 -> 6800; 152.5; 150.4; 142.8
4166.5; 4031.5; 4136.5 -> 4573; 160.6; 157.3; 150.9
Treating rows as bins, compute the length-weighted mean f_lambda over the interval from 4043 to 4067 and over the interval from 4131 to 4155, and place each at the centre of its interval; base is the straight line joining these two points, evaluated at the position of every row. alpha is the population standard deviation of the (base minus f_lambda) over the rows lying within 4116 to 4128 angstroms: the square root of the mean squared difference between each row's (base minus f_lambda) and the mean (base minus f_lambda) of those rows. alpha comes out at 10.5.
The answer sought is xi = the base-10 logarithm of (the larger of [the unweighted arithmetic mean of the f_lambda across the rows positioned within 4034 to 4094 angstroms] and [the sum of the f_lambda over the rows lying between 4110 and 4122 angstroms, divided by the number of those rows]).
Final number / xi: 2.17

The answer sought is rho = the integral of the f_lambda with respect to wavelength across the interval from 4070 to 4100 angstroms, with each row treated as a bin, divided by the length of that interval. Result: 147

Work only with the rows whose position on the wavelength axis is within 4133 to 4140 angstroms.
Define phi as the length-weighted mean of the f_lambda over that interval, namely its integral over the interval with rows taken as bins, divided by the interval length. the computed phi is 154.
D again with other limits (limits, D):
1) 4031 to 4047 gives 4036.0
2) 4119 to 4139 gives 4133.5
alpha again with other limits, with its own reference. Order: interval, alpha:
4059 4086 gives 11.5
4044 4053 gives 6.8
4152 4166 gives 7.4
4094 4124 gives 9.6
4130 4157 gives 9.7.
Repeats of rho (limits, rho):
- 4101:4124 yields 137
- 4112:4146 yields 145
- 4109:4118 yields 143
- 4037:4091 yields 146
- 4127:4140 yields 147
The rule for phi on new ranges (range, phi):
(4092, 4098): 147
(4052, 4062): 143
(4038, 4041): 147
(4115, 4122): 139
